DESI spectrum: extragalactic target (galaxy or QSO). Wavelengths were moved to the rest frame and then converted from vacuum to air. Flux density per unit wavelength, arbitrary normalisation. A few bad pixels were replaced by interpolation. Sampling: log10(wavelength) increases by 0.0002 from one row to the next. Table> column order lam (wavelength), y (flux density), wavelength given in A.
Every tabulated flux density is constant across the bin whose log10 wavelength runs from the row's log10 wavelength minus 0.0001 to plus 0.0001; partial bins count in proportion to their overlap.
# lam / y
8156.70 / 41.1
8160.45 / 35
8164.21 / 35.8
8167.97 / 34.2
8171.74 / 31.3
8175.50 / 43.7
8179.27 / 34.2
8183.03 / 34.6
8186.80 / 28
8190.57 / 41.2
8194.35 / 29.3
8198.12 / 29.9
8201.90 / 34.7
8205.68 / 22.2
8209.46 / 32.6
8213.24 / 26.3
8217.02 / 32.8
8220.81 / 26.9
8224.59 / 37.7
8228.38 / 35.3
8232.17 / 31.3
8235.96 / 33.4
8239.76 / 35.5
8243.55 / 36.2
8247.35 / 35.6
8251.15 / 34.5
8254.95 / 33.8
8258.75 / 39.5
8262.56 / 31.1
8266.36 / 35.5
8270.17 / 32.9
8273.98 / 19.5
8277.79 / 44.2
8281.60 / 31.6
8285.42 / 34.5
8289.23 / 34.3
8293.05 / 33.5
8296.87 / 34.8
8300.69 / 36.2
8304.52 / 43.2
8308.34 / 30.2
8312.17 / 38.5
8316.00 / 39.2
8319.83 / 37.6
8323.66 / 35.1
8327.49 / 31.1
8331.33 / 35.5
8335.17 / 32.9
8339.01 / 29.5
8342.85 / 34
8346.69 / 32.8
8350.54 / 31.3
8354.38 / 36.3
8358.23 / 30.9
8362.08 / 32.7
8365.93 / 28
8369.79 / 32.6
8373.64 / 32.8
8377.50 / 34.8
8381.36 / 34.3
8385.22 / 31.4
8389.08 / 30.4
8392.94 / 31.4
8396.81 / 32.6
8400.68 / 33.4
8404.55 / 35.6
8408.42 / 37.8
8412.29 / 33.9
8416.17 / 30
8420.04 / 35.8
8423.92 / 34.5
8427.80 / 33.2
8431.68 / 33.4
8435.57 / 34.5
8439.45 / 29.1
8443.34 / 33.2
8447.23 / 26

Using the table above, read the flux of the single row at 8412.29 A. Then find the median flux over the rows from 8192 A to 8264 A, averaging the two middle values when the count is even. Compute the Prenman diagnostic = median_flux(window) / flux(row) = 0.99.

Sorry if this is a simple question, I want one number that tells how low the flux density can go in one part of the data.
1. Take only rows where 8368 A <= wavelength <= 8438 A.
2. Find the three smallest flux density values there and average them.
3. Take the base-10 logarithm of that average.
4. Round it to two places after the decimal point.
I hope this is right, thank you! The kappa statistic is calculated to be 1.49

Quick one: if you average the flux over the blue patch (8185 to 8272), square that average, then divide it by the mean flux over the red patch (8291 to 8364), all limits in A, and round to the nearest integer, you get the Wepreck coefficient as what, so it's 31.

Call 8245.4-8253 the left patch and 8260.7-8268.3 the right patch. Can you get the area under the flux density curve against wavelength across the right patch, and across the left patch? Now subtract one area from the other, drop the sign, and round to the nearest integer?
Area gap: 13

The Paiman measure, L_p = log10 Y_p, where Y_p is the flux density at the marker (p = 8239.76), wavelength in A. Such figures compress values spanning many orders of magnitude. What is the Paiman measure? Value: 1.55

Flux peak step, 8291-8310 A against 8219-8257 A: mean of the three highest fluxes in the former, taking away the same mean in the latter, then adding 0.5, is 2.1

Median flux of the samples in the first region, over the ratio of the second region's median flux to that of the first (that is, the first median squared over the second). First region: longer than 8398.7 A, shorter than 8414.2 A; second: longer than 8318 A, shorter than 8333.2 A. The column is 34.2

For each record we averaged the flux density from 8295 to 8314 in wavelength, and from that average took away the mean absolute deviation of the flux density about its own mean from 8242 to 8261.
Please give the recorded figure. 35.0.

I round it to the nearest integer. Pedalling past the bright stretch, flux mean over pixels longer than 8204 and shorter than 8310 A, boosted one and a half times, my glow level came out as 50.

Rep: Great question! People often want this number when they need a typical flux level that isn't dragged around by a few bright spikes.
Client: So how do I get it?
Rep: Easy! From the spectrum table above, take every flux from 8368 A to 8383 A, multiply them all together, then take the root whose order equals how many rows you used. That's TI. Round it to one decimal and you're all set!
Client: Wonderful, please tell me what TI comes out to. 33.6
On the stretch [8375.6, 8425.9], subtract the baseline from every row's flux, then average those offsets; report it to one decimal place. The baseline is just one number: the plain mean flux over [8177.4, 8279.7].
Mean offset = 0.6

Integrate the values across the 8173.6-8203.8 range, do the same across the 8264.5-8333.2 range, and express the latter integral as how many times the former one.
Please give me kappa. 2.3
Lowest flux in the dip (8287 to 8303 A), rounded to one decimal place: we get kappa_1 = 33.5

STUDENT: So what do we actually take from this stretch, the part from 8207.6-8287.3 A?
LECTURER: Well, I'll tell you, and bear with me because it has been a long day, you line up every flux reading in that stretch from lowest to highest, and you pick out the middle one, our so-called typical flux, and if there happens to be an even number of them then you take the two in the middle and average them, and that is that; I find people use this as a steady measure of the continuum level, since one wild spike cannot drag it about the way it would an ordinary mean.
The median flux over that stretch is 33.8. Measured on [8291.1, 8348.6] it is 34.8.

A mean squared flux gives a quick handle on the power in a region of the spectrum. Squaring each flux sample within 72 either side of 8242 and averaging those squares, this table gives 1162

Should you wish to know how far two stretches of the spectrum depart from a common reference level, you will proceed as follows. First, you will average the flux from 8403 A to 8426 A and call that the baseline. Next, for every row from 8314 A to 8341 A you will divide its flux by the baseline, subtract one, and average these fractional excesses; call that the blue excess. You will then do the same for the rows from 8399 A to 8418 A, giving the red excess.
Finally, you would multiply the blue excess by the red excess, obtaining 0.0001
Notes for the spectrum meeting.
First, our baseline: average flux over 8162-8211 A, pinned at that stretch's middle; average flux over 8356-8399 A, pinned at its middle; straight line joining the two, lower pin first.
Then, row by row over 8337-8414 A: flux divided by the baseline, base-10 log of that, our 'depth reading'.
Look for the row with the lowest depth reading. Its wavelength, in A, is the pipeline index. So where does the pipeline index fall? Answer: 8365.93 A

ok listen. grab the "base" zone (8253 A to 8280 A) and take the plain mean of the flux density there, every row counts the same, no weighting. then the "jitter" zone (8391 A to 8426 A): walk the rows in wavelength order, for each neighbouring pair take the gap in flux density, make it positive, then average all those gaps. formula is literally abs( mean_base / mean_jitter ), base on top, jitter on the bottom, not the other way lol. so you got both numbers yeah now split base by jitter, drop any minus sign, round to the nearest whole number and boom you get 13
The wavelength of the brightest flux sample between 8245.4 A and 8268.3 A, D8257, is 8258.75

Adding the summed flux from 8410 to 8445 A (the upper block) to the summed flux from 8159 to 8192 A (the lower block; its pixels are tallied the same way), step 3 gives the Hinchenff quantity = 616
